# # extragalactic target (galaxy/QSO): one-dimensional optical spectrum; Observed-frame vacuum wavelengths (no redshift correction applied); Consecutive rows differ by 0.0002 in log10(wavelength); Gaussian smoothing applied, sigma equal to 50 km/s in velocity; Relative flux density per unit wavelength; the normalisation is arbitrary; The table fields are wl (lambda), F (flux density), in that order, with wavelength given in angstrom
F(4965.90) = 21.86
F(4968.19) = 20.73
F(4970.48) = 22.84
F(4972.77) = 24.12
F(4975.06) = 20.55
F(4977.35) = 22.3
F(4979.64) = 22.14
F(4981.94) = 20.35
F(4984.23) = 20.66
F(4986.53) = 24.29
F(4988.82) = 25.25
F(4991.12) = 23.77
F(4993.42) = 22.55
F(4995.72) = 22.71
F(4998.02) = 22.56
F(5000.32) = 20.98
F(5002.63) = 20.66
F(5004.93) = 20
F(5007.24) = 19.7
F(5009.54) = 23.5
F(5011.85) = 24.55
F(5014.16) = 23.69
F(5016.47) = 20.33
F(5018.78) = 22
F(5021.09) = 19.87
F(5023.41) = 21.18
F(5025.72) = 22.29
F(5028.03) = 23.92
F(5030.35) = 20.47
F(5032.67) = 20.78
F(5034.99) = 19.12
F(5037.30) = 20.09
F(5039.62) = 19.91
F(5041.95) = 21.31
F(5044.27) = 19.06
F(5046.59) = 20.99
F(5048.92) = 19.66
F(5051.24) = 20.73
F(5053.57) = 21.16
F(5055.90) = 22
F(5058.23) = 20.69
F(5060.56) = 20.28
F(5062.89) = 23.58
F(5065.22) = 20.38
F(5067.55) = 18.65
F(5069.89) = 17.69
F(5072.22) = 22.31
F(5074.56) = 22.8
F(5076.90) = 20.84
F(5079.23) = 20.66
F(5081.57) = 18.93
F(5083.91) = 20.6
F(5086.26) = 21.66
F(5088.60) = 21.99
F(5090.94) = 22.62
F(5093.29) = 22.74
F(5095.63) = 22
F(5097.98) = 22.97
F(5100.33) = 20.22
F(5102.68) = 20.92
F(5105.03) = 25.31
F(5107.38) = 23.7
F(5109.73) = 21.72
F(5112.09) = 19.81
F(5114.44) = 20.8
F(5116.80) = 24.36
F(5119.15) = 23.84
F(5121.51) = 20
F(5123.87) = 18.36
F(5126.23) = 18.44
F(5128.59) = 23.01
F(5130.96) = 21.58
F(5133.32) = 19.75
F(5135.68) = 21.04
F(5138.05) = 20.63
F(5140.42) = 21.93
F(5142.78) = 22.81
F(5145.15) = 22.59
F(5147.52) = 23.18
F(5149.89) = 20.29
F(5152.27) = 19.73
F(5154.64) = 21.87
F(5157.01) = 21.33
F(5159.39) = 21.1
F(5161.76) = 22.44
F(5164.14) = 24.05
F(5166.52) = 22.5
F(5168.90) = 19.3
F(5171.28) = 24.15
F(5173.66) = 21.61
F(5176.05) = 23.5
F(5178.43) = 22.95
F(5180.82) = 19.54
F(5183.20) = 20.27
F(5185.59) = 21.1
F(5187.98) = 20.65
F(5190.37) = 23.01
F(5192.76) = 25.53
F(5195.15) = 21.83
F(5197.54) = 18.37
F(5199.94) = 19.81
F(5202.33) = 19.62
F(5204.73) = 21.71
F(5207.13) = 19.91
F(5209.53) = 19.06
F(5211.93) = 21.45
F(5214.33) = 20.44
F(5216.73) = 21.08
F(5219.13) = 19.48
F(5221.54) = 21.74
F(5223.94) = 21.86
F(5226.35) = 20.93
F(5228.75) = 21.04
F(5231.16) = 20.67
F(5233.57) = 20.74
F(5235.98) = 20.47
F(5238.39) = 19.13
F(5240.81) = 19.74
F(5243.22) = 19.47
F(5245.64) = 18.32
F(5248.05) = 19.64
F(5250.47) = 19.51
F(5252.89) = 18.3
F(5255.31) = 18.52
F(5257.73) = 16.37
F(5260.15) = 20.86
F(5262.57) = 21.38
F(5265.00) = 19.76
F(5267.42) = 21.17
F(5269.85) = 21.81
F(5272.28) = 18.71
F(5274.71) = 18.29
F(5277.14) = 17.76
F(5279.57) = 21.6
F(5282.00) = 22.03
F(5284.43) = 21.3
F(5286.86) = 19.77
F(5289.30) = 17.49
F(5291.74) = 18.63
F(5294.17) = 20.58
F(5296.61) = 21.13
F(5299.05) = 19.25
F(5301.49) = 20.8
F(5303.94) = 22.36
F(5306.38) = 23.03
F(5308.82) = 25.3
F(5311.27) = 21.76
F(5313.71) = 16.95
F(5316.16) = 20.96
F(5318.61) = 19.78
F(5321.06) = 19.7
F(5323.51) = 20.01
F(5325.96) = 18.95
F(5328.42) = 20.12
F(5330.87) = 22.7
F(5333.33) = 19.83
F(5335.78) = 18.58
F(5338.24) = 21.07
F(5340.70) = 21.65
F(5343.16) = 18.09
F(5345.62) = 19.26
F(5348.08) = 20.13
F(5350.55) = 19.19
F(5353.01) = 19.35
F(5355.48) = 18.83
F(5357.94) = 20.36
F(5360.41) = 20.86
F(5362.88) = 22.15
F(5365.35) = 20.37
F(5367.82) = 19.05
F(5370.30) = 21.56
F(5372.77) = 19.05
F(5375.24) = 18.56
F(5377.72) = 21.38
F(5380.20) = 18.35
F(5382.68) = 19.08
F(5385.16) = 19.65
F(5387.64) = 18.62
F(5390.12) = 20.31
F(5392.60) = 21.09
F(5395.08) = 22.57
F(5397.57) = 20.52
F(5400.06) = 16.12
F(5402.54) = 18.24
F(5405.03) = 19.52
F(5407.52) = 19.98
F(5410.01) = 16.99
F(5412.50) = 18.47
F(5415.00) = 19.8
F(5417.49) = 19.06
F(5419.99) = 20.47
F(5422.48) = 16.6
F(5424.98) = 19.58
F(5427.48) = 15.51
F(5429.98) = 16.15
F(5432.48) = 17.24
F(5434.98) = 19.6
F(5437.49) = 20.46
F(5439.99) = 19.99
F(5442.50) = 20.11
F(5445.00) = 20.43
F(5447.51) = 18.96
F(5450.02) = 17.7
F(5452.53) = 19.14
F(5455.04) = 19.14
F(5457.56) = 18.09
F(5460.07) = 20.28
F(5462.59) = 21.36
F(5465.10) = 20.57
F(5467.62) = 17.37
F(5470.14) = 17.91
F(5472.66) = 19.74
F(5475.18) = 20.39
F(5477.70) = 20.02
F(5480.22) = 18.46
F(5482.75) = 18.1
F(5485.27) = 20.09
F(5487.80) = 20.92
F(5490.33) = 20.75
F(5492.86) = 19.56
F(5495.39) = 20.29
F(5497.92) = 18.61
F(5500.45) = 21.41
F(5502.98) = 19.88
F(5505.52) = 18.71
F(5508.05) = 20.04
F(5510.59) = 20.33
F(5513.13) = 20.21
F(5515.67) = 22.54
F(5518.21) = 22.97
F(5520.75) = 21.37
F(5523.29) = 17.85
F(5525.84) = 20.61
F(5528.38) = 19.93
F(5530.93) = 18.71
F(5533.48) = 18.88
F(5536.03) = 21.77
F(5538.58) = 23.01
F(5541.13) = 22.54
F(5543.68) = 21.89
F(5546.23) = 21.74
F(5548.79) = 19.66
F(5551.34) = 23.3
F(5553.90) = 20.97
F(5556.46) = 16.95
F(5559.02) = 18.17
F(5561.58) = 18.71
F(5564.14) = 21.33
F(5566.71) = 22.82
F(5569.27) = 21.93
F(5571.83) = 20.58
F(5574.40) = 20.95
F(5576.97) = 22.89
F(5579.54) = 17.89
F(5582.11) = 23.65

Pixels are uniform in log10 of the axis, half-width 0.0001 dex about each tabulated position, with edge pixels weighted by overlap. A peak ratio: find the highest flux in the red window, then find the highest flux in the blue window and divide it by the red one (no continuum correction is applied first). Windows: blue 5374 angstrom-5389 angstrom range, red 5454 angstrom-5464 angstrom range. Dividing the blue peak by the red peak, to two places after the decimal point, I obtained 1.00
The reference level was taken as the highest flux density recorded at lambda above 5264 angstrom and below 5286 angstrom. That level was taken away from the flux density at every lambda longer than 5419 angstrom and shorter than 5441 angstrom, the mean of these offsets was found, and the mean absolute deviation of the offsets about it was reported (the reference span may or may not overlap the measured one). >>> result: 1.80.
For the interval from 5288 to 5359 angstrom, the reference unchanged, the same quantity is 1.33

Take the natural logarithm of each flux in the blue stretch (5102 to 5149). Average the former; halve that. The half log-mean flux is 1.54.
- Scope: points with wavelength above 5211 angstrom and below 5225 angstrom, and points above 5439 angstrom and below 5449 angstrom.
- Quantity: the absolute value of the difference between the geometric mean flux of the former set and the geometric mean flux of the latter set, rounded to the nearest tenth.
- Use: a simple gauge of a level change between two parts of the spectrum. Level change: 1.1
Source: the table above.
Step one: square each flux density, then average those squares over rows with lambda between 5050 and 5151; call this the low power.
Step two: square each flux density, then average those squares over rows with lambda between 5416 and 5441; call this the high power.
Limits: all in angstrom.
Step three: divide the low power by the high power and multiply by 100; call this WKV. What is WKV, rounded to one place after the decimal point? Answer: 133.7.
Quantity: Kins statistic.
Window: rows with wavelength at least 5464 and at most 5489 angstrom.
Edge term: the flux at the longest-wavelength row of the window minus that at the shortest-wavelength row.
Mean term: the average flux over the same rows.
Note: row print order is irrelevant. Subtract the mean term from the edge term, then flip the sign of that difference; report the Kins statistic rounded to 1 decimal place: 19.0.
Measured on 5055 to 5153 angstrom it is 23.6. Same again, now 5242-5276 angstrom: 20.6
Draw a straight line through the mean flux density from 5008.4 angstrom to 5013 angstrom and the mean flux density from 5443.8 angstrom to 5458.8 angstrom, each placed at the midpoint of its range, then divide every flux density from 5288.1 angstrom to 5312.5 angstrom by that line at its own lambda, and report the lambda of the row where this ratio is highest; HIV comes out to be 5308.82 angstrom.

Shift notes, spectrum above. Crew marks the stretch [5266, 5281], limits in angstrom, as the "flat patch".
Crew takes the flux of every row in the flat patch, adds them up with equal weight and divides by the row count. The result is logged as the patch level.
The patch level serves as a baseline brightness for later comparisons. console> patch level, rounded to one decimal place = 19.9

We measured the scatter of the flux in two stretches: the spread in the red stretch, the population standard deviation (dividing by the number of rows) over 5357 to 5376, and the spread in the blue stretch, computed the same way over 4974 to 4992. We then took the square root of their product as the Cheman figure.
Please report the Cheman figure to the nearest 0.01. 1.44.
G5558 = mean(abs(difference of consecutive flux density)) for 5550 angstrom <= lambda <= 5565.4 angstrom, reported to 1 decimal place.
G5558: 2.1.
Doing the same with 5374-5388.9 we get 1.6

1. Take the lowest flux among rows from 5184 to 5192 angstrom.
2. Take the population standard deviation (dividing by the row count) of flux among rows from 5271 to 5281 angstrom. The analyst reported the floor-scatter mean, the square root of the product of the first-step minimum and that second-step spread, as 5.5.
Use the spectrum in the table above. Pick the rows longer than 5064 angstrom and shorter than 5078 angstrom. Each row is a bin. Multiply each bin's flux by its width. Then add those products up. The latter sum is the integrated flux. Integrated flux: 286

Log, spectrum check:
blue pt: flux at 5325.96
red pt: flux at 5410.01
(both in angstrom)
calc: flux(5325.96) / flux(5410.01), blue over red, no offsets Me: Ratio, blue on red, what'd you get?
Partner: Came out 1.12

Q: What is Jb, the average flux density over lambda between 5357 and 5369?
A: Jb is 20.6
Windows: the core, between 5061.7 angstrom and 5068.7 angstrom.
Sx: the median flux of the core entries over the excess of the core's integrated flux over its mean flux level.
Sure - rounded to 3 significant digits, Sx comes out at 0.163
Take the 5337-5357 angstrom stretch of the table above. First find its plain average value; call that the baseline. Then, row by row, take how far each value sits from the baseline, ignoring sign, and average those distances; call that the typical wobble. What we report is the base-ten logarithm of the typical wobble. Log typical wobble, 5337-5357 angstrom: -0.03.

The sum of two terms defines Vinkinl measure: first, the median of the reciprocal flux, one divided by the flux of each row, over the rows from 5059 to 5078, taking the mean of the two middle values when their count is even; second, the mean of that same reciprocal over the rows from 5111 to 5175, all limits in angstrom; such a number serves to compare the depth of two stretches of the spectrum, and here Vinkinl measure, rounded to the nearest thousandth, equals 0.095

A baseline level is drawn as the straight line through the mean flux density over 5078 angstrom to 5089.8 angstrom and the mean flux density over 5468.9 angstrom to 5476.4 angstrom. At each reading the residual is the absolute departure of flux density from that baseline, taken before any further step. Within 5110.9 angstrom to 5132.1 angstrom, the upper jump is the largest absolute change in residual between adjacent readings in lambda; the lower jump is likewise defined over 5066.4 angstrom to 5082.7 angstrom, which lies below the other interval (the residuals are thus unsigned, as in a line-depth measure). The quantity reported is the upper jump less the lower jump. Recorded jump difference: 1.6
